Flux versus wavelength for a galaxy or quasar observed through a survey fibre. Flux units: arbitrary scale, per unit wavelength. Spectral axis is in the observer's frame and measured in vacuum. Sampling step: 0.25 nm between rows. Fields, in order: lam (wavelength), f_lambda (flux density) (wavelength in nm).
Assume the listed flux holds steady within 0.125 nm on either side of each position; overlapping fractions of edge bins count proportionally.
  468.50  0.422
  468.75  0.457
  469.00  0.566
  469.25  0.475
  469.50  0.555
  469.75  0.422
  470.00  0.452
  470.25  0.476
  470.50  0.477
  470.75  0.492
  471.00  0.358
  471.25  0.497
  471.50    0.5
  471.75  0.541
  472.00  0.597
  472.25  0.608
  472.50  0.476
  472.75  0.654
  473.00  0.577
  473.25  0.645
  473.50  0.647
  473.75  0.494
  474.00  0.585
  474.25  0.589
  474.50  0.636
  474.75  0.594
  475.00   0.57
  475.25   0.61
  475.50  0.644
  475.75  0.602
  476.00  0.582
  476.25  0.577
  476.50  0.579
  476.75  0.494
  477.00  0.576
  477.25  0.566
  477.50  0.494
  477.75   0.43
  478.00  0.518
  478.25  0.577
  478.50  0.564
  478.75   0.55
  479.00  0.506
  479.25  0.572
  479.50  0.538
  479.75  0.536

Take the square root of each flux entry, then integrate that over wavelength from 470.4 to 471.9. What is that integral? 1.0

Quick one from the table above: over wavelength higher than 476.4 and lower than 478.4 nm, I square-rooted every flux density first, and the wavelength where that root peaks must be 476.50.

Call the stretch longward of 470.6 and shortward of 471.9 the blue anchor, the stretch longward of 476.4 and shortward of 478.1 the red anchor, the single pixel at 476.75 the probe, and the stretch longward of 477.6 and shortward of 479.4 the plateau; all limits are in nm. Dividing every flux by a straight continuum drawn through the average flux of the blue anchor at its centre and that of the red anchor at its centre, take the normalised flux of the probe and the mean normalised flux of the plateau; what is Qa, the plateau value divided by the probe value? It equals 1.05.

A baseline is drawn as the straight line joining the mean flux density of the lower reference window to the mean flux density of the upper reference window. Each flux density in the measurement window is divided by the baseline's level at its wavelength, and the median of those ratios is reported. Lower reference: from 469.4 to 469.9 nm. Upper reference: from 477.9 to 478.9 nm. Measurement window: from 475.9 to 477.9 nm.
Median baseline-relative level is 1.05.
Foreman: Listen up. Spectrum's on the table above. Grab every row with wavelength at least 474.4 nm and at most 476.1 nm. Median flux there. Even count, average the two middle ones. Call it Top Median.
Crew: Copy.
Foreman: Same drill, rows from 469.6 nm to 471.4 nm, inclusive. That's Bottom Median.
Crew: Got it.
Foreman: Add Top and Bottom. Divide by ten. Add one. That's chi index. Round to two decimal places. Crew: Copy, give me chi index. 1.11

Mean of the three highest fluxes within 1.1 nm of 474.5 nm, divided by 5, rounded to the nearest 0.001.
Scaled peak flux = 0.128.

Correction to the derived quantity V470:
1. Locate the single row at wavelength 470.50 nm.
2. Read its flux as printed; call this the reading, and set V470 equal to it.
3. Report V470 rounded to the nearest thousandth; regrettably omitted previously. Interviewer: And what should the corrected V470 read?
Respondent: 0.477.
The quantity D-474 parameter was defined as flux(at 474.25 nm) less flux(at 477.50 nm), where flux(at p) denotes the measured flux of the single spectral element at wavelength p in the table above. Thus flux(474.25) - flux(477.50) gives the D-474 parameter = 0.095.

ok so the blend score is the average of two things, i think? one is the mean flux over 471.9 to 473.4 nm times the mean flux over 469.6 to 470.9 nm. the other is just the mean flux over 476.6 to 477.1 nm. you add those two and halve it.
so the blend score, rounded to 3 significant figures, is 0.405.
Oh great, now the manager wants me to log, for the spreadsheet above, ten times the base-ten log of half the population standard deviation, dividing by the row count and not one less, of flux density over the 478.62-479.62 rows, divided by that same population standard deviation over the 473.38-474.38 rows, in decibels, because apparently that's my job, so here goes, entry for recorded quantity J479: -6.6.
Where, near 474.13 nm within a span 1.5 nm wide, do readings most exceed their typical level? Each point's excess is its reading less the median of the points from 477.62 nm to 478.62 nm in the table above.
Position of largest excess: 473.50 nm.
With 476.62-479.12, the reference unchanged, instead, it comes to 478.25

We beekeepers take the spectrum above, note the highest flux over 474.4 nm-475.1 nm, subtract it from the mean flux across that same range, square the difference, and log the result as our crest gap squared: 0.0013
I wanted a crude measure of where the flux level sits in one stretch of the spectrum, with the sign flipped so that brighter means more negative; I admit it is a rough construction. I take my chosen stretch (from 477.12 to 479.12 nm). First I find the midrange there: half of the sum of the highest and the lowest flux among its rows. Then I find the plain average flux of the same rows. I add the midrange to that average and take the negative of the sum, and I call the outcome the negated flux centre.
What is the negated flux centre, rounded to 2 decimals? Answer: -1.03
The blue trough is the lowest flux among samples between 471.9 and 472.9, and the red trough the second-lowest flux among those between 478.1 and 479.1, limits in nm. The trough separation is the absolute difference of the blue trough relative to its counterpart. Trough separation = 0.07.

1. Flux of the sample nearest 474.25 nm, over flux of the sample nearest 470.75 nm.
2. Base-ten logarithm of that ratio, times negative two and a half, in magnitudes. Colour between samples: -0.20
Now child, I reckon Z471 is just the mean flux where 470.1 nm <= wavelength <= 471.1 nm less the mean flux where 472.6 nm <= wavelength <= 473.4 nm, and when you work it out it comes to -0.17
